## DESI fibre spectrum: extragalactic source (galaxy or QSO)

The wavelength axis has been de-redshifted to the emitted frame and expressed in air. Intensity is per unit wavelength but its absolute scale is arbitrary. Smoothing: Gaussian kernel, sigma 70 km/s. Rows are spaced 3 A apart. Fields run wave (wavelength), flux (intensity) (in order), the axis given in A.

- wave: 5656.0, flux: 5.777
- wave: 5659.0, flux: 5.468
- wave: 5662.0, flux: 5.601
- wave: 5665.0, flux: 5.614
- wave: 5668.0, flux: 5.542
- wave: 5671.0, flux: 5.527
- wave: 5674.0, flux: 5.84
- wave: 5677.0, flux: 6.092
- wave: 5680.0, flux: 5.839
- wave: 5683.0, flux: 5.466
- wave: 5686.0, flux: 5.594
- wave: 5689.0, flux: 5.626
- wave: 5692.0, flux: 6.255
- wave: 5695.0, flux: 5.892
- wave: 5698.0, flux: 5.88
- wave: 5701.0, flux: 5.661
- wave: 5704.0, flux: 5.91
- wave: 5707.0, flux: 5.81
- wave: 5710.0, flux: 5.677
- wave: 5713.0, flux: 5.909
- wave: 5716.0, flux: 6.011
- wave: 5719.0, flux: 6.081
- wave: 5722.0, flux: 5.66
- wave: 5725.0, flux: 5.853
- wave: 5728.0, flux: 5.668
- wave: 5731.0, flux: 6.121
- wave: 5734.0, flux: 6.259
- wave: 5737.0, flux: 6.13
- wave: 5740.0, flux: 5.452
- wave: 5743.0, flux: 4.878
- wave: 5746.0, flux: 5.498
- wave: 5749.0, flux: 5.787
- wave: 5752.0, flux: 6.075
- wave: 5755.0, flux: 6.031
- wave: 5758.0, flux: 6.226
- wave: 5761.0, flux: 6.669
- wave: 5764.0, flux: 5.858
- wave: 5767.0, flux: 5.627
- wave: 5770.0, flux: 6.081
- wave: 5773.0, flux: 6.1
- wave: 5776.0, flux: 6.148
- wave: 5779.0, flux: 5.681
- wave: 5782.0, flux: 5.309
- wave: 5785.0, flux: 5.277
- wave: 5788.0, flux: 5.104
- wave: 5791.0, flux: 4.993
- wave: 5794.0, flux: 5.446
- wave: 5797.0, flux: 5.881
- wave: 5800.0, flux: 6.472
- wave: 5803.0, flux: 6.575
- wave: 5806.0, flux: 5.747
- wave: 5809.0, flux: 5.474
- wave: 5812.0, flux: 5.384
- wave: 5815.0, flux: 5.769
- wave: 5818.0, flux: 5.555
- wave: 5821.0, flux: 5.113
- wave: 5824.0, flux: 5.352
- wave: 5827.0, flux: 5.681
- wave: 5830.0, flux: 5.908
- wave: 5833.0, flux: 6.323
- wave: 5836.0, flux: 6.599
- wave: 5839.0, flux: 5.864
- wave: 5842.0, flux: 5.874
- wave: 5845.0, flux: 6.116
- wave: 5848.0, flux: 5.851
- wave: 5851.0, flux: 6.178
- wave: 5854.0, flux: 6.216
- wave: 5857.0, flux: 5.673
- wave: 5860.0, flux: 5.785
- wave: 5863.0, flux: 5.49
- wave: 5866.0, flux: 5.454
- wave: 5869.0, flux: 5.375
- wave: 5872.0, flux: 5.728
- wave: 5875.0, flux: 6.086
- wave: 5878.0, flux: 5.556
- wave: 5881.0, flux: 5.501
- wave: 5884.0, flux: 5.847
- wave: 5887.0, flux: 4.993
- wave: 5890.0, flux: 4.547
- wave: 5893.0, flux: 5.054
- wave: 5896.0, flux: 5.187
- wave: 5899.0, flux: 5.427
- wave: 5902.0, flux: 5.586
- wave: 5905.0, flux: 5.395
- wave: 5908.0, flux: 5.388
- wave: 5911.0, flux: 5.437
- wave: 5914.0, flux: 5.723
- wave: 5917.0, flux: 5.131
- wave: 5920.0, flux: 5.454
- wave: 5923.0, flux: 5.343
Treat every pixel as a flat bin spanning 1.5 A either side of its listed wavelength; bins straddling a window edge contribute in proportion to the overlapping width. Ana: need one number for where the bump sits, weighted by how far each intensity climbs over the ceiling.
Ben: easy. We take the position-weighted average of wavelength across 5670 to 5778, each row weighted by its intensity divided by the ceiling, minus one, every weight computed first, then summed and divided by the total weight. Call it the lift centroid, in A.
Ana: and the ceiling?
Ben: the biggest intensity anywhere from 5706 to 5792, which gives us 5720.5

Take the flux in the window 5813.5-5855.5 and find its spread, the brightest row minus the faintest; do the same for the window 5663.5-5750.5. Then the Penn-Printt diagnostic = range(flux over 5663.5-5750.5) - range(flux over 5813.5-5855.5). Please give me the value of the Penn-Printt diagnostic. -0.1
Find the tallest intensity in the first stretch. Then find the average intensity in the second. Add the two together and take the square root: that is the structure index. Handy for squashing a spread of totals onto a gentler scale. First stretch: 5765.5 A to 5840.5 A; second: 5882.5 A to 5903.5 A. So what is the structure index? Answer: 3.44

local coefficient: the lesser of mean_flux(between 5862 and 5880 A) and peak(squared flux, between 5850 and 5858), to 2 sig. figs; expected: 5.6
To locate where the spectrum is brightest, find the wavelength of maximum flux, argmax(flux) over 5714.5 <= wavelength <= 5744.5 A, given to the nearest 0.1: 5734.0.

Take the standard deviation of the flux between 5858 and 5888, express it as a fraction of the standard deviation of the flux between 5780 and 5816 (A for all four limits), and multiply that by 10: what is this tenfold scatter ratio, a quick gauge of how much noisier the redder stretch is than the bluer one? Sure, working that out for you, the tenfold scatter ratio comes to 6.0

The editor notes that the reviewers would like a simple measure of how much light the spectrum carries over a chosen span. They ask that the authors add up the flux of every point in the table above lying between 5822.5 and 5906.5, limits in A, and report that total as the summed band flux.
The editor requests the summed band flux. 159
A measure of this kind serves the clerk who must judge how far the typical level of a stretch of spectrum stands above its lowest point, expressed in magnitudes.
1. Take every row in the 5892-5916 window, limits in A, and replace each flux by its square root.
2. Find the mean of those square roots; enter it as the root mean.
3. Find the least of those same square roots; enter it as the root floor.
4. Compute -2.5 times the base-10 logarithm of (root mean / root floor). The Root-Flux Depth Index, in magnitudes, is -0.036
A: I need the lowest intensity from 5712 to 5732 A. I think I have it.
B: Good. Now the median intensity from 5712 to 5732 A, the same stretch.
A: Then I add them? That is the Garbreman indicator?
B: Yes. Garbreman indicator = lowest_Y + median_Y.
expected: 11.6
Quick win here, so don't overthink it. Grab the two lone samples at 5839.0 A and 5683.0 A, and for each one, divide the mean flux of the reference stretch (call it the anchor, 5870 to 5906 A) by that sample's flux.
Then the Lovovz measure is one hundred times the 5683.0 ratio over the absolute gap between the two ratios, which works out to 1473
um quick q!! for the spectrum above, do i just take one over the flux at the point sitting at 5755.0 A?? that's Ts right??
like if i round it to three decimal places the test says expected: 0.166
